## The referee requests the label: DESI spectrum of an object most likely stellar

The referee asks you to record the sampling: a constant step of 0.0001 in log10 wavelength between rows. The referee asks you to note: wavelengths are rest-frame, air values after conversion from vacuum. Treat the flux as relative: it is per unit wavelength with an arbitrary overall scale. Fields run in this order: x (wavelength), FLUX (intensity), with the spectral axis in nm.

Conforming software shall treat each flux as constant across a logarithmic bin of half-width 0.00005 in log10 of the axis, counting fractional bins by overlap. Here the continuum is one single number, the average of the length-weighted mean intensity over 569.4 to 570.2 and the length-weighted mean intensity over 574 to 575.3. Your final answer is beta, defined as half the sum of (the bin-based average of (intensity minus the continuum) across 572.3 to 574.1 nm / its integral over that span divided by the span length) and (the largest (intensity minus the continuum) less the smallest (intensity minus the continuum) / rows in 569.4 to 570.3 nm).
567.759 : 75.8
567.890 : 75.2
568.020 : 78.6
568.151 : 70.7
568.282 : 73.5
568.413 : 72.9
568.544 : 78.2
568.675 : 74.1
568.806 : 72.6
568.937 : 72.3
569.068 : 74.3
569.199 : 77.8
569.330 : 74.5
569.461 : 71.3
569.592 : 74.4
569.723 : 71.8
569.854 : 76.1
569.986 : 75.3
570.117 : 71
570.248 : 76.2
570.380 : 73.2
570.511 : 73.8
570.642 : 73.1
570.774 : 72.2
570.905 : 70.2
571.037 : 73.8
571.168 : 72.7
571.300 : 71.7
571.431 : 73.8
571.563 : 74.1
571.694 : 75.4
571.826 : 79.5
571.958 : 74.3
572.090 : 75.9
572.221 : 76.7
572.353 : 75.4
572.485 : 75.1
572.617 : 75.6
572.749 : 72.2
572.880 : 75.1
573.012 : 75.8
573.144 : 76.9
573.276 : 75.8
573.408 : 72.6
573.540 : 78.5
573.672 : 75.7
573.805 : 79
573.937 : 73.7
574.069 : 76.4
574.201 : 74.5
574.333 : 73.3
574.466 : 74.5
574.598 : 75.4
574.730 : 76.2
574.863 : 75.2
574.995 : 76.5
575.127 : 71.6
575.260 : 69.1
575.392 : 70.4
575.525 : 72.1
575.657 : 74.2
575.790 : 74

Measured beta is 3.42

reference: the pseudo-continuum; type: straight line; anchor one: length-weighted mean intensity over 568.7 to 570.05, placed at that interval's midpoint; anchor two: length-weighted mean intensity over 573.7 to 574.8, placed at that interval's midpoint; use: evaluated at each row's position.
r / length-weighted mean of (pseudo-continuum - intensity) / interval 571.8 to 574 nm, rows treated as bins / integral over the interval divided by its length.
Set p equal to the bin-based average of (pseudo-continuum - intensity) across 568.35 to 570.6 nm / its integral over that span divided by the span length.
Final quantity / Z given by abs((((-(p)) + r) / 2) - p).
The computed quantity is 0.31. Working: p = -0.03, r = -0.7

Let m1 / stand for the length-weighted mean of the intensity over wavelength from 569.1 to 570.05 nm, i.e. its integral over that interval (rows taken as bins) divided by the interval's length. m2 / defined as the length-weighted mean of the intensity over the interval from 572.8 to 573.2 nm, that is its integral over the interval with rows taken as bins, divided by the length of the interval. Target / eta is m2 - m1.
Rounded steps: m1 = 74.4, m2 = 75.9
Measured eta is 1.5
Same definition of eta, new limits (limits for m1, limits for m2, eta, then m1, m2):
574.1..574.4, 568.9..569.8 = -0.2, 74.1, 73.9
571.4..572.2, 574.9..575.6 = -3.5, 75.6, 72.2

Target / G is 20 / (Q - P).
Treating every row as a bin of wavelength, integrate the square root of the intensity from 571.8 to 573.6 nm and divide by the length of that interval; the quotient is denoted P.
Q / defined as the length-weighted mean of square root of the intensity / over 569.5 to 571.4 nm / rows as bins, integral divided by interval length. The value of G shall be -147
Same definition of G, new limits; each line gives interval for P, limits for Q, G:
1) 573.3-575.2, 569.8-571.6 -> -183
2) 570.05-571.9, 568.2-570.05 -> 665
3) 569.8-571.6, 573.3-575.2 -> 183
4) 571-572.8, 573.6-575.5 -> -751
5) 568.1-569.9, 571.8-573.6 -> 205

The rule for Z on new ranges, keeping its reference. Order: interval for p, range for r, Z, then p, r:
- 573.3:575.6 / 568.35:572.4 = 1.36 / 0.96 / 0.2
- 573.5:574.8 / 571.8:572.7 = 0.02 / -0.37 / -1.1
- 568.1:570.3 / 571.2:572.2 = 0.22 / 0.04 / -0.3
